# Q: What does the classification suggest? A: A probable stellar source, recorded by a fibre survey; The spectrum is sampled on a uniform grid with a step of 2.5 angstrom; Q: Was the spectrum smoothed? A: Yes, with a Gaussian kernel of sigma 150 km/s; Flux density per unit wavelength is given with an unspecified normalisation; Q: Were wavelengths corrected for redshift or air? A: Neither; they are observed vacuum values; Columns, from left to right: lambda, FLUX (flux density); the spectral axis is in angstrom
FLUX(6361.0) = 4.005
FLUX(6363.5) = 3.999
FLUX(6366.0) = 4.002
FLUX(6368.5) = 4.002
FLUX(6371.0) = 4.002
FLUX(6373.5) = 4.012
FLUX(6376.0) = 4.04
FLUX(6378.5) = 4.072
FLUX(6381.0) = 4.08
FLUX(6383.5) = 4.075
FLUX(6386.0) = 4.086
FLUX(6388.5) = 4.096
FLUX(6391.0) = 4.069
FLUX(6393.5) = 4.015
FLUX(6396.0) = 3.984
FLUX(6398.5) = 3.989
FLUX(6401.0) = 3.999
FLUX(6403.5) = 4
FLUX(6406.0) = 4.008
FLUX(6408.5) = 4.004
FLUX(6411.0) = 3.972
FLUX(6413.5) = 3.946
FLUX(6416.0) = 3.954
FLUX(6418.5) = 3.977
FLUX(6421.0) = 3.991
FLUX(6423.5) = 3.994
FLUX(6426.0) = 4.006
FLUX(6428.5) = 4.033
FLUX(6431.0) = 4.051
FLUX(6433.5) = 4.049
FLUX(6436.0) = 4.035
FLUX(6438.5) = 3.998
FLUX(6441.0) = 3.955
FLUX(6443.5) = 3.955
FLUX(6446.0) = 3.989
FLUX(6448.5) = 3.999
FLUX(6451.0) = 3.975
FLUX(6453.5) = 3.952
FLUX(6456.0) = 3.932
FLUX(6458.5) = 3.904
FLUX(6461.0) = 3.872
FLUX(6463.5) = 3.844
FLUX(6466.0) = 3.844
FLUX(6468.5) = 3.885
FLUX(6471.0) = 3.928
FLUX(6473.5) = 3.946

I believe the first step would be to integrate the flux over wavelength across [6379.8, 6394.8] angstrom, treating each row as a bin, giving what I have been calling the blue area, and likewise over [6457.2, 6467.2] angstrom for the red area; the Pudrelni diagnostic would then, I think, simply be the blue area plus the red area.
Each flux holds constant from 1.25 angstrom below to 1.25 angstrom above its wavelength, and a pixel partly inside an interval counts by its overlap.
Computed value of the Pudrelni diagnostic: 100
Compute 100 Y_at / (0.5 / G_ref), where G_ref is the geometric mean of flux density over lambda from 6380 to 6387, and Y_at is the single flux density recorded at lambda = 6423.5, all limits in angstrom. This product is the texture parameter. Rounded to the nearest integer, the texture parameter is 3259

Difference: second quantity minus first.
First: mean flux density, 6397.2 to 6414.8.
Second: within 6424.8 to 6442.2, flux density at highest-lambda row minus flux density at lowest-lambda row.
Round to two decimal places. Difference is -4.04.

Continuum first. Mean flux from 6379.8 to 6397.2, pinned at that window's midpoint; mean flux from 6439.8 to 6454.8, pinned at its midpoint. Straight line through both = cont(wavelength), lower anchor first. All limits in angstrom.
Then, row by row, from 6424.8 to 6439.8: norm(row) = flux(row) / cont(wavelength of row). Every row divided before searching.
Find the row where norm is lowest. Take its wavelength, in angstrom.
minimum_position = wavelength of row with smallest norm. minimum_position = 6426.0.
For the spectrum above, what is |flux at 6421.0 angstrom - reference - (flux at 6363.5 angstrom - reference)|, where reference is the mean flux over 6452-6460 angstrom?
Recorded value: 0.01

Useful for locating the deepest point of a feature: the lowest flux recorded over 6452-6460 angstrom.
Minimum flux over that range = 3.904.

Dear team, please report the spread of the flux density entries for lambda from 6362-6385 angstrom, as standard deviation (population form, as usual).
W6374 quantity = 0.033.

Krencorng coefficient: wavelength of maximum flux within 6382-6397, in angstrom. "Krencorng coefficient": 6388.5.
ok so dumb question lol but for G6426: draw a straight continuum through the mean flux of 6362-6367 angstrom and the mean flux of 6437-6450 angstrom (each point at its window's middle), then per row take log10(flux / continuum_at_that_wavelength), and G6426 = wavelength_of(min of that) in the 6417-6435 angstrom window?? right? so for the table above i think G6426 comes 6418.5 angstrom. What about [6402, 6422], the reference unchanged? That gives 6413.5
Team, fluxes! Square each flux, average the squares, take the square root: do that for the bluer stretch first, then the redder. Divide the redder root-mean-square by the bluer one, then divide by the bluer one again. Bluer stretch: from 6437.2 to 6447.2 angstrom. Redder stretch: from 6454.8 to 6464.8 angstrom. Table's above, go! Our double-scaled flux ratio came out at 0.246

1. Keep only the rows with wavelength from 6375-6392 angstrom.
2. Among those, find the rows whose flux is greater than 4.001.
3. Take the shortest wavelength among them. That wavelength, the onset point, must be 6376.0 angstrom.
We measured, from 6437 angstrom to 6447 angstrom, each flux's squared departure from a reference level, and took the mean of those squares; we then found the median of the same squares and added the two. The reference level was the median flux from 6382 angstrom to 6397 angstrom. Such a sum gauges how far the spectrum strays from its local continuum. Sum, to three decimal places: 0.020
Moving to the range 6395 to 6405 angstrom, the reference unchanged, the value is 0.012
